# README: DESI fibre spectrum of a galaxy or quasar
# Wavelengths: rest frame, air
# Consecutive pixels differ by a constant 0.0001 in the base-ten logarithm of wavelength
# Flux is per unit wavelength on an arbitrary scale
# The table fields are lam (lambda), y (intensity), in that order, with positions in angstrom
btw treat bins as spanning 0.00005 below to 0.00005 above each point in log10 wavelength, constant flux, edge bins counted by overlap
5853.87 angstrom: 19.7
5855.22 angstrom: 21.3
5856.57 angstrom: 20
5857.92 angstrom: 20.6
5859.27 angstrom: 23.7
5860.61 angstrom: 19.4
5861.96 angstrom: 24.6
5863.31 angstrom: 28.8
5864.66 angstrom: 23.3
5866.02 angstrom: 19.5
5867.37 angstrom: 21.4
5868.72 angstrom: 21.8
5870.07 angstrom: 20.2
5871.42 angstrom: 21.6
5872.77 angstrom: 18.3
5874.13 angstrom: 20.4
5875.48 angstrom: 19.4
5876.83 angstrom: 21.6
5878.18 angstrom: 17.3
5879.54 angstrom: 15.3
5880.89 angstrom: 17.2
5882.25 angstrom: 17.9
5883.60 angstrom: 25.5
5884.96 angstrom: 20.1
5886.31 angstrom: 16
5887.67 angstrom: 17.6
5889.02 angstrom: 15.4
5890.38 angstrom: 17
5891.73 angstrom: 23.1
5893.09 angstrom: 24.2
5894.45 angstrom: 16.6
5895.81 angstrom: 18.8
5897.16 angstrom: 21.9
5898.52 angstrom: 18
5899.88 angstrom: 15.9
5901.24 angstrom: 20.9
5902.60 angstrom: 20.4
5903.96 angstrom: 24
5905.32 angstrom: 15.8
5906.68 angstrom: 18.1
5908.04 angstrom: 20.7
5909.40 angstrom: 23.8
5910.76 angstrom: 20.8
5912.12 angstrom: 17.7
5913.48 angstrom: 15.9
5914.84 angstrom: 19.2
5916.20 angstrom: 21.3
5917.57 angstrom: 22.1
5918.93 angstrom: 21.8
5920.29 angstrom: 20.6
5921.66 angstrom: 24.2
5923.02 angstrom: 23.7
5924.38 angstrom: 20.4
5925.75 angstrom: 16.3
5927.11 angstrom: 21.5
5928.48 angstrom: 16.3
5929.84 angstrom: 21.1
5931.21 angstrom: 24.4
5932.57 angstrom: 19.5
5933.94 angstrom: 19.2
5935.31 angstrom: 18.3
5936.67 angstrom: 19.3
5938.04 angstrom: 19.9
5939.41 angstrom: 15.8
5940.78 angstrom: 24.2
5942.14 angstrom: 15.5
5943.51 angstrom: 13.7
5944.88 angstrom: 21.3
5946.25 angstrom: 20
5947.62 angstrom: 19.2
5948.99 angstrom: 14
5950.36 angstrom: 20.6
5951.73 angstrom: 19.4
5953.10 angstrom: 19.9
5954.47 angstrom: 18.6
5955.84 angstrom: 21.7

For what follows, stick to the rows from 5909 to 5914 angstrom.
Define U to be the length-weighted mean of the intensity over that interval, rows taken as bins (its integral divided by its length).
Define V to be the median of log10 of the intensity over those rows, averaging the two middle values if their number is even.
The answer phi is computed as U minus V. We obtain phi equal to 18.2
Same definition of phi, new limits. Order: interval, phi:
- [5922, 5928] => 19.2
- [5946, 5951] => 17.0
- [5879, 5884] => 17.5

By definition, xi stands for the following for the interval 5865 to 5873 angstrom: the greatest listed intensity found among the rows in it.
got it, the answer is 21.8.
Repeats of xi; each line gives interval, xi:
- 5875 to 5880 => 21.6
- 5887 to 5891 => 17.6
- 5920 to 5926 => 24.2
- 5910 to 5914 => 20.8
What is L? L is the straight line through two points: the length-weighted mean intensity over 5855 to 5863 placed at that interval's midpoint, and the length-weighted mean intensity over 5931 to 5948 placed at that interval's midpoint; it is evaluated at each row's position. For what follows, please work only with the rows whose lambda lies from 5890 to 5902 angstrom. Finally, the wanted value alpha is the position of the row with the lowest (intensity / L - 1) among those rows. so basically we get 5899.88 angstrom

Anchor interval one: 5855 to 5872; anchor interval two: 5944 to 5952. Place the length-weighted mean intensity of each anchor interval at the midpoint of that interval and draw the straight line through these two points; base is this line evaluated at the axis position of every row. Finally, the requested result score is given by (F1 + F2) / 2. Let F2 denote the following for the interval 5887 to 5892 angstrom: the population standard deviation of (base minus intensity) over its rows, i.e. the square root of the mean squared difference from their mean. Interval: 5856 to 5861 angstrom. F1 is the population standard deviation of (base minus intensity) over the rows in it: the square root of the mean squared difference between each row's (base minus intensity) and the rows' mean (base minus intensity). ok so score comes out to 2.30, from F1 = 1.7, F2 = 2.9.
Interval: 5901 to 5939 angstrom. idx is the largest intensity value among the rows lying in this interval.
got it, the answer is 24.4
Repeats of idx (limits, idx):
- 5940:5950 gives 24.2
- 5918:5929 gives 24.2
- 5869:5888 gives 25.5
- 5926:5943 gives 24.4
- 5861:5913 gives 28.8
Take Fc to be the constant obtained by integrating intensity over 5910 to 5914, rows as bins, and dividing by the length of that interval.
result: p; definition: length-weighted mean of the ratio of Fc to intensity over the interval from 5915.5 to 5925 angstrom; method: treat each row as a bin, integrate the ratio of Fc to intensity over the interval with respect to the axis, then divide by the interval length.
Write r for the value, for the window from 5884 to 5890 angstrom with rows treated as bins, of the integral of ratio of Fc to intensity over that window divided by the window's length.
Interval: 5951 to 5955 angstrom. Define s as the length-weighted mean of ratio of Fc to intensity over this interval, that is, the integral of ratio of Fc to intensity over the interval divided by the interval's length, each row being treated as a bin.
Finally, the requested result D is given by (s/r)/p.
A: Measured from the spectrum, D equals 1.07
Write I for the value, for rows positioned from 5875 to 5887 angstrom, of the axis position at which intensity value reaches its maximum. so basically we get 5883.60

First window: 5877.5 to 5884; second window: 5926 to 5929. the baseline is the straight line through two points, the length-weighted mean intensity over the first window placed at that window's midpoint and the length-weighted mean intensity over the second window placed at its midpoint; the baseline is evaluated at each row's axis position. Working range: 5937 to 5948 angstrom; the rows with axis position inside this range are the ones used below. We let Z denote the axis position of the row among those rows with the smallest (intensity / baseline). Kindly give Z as 5943.51 angstrom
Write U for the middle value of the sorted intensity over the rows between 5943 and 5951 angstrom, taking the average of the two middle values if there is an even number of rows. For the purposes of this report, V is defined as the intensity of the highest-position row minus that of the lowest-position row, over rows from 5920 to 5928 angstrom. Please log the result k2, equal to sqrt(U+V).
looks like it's 4.5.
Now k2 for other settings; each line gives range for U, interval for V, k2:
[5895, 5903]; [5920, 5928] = 4.5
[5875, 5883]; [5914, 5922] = 4.8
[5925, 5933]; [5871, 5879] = 4.0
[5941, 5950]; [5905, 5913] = 4.4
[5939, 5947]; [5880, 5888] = 4.3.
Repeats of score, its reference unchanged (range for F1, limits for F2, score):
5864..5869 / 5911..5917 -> 1.69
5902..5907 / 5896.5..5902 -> 2.68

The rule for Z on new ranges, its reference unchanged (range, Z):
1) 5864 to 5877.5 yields 5872.77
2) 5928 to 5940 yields 5939.41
